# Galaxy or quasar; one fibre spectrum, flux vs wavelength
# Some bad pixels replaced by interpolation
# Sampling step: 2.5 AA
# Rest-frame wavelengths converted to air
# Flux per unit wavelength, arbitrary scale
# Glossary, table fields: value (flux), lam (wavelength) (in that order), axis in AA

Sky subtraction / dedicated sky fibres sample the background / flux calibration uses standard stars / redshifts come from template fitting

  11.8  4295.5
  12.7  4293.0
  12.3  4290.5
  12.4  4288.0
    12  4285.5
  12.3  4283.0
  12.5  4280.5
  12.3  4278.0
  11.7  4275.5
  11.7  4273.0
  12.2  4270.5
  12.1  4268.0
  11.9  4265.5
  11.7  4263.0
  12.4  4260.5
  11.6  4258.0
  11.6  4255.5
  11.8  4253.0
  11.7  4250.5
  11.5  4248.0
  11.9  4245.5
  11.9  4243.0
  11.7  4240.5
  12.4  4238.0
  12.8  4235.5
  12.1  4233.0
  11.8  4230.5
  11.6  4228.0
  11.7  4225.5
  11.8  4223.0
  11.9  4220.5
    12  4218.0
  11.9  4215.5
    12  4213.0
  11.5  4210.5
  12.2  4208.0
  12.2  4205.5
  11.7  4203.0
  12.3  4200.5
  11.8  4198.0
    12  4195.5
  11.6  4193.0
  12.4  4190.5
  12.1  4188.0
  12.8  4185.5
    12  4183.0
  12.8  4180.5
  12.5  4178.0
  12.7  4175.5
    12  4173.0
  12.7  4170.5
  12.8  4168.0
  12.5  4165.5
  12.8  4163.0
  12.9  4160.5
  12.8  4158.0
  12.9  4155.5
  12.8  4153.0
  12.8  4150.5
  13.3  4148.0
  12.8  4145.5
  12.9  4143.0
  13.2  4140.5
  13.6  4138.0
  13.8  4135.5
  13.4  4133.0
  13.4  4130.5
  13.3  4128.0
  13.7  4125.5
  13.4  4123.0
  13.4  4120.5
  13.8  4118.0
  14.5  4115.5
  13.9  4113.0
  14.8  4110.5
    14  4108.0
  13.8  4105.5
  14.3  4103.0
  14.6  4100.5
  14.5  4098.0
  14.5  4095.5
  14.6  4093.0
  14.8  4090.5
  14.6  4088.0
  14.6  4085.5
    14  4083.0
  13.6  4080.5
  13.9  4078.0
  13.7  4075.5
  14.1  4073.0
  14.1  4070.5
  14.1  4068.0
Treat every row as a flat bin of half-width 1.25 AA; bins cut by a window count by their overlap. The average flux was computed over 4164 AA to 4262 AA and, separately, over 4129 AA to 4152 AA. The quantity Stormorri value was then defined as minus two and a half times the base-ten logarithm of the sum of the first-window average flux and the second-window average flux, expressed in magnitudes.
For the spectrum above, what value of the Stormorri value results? -3.51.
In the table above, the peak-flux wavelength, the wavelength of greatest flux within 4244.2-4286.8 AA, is 4280.5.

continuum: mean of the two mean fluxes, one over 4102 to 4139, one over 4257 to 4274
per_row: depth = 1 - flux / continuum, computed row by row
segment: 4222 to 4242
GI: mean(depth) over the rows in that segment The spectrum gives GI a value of 0.069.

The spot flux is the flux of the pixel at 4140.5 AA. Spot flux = 13.2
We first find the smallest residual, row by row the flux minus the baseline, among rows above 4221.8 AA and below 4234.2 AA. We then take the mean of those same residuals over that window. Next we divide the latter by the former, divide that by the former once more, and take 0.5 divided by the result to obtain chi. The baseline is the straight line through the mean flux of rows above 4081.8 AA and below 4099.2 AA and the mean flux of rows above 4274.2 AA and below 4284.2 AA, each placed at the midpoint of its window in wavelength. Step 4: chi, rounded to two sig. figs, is -0.73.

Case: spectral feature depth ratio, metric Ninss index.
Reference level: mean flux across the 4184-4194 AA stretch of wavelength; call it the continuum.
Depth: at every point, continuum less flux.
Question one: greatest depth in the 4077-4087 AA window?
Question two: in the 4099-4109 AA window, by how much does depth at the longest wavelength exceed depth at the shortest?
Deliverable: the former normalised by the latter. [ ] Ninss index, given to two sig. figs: -2.3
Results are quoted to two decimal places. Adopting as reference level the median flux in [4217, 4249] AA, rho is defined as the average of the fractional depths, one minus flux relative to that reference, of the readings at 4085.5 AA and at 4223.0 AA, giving -0.11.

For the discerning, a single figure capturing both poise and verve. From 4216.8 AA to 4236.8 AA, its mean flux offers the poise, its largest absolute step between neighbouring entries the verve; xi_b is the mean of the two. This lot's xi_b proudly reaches 6.33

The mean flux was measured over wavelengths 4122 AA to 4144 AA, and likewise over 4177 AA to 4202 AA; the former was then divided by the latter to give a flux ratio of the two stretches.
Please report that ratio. 1.10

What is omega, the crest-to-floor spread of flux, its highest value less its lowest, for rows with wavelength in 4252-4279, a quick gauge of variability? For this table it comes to 0.80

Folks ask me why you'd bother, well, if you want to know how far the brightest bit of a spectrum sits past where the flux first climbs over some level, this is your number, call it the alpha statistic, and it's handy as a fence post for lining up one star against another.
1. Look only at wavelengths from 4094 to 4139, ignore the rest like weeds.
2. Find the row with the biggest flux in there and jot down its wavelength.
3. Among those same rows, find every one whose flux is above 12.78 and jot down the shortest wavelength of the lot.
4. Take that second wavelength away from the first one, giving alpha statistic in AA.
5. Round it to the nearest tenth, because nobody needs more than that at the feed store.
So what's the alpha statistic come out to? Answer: 15.0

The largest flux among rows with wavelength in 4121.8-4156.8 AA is 13.8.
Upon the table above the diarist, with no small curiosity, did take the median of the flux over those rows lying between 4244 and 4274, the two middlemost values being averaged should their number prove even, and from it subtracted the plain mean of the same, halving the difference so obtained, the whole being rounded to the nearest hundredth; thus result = -0.05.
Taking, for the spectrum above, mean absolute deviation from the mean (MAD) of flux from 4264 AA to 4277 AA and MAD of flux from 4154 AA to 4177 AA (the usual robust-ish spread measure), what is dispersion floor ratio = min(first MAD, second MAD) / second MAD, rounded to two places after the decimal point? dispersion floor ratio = 0.97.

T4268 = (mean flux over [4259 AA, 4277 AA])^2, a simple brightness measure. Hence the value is 143.0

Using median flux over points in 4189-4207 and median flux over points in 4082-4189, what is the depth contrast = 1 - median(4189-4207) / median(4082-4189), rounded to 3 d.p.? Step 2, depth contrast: 0.104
